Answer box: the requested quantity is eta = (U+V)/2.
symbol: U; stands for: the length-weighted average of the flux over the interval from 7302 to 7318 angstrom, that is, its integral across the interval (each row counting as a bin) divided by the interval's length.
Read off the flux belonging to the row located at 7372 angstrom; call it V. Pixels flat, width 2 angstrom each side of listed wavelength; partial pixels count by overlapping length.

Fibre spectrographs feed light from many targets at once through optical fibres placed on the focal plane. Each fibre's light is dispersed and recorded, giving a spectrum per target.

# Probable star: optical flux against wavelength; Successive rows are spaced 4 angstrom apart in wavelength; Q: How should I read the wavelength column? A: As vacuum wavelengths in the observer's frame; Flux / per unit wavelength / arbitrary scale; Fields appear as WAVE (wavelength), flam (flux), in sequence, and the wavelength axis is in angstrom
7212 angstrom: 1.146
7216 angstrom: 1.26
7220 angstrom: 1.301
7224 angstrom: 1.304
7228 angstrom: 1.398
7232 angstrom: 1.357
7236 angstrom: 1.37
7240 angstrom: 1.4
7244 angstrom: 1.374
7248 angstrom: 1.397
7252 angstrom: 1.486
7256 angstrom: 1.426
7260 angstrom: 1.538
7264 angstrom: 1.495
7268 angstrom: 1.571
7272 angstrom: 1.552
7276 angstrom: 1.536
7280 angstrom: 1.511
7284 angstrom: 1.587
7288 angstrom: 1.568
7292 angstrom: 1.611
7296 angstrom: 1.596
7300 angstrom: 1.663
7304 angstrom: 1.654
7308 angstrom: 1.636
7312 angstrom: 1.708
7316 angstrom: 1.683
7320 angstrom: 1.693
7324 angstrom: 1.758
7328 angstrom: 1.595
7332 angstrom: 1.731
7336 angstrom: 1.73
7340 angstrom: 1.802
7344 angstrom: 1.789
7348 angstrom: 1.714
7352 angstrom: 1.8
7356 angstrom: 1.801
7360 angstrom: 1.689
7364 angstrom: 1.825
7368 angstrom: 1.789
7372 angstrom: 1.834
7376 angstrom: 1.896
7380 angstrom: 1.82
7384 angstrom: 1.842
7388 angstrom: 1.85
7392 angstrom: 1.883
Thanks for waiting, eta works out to 1.75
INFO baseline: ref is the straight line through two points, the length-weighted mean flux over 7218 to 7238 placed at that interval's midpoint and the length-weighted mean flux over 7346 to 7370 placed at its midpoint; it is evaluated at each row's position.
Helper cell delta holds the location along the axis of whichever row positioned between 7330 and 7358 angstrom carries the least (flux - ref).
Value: 7348 angstrom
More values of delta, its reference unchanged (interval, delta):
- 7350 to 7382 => 7360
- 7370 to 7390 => 7380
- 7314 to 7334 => 7328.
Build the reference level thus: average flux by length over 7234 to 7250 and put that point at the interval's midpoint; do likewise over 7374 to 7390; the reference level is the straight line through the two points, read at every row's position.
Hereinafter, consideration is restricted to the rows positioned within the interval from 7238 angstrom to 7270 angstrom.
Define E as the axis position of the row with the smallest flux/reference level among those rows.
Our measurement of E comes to 7244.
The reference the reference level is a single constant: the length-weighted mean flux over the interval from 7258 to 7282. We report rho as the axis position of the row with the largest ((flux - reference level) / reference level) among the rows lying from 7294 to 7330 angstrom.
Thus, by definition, 7324 angstrom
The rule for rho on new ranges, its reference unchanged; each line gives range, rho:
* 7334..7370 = 7364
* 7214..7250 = 7240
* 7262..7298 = 7292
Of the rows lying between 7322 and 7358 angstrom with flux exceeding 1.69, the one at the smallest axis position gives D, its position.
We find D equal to 7324 angstrom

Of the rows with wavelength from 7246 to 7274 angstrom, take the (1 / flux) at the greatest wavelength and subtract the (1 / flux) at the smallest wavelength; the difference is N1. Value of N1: -0.071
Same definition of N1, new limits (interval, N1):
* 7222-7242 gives -0.053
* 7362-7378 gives -0.021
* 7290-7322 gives -0.030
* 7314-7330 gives 0.033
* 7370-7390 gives -0.005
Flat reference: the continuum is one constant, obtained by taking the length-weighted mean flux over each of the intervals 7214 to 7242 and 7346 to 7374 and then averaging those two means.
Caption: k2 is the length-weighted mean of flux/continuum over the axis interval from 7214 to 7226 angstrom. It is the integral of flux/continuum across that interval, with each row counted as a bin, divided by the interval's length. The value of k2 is 0.83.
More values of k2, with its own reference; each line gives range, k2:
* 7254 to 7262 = 0.95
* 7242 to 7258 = 0.91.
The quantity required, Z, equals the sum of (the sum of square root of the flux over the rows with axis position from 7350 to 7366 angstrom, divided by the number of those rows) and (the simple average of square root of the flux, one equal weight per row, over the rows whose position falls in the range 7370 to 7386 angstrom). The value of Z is 2.69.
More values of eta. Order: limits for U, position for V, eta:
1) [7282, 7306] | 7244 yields 1.49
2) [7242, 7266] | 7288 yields 1.51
